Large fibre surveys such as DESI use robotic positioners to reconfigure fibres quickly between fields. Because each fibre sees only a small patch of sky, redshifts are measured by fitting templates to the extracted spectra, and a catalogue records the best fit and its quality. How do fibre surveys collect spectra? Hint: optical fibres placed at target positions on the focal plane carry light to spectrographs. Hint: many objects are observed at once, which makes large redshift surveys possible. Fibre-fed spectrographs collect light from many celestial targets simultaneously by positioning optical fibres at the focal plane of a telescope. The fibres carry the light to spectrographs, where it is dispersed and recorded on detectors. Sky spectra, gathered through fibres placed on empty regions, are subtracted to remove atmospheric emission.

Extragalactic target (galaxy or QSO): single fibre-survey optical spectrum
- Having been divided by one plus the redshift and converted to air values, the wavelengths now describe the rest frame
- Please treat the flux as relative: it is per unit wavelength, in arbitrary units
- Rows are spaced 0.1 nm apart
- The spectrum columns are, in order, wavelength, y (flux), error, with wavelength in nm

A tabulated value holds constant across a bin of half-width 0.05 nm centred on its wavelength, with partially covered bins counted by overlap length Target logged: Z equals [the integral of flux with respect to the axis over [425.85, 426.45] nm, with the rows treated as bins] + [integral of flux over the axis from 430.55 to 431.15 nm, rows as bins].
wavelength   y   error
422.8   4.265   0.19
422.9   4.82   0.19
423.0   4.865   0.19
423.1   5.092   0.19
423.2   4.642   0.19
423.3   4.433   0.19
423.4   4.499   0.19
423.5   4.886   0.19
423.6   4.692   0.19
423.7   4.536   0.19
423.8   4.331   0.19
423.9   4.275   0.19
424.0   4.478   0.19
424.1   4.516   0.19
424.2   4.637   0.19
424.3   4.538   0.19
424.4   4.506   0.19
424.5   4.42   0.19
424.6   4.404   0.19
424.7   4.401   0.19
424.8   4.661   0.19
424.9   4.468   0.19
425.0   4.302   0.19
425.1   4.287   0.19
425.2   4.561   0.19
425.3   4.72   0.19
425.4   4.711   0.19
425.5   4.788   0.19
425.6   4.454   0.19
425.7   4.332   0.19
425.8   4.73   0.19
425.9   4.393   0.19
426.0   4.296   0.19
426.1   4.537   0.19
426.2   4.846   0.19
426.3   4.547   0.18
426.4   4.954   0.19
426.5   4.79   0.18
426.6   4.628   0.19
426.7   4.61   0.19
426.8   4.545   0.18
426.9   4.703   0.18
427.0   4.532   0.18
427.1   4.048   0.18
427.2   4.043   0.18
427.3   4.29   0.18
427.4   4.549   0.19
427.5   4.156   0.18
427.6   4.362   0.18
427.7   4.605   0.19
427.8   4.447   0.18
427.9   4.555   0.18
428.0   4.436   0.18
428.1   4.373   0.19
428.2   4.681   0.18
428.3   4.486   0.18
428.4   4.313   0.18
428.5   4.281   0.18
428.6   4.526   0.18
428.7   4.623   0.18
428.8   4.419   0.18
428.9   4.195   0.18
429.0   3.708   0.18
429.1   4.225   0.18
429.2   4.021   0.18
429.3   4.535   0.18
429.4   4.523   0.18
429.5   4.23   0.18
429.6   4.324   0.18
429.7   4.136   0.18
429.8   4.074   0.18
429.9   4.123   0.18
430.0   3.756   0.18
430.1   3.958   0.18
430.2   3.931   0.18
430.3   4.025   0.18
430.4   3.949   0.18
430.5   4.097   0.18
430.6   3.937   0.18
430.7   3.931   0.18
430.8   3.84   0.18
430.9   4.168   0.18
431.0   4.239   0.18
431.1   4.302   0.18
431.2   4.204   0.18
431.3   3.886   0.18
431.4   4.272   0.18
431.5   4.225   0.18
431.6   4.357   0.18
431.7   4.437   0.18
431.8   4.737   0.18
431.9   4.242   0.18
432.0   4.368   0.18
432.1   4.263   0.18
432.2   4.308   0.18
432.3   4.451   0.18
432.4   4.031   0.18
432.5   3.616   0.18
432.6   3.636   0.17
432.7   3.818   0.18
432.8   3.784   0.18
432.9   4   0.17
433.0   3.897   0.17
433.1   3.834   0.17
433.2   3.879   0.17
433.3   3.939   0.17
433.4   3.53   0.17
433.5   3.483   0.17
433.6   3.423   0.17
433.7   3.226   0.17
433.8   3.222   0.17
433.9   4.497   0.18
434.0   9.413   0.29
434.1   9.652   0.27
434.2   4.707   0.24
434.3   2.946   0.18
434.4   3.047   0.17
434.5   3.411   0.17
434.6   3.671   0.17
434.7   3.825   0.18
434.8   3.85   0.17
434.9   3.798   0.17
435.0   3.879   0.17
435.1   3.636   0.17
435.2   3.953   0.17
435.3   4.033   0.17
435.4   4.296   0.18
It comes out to 5.20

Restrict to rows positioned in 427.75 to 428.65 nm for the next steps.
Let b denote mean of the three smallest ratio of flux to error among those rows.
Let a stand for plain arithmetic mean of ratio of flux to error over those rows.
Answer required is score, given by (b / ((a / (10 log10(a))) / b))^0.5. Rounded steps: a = 24.61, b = 23.6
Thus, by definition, 17.7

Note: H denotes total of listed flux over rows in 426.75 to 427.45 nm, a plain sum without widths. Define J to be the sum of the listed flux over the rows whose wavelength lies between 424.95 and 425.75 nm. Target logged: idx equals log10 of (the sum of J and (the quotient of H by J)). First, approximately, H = 31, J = 36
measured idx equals 1.57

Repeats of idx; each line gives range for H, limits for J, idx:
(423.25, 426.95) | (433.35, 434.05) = 1.56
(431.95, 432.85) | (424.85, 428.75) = 2.24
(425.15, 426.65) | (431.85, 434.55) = 2.06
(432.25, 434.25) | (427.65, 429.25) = 1.85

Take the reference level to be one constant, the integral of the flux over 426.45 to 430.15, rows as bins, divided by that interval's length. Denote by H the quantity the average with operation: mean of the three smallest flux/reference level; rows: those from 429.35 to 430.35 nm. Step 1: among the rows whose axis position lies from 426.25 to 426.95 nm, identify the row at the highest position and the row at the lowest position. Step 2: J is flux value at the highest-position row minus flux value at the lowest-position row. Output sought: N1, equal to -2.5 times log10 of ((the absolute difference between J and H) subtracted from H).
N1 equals 2.0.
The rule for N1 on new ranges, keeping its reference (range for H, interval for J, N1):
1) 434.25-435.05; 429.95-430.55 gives 1.2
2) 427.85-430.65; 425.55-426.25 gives 1.0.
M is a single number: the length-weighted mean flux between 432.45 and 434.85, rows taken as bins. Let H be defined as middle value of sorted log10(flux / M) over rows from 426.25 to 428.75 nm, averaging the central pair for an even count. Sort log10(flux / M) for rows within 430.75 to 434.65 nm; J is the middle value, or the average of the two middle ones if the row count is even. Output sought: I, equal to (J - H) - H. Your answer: -0.09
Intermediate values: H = 0.04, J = -0.019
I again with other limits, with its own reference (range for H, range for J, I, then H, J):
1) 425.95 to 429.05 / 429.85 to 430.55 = -0.09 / 0.03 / -0.024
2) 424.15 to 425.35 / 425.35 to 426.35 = -0.03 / 0.03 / 0.036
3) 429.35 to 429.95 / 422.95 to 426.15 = 0.03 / 0.00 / 0.033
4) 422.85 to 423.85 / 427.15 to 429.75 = -0.08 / 0.05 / 0.019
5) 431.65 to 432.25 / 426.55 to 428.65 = 0.00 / 0.02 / 0.031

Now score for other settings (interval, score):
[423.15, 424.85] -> 17.4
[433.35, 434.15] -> 14.7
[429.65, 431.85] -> 16.4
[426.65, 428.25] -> 17.1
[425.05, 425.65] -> 17.7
